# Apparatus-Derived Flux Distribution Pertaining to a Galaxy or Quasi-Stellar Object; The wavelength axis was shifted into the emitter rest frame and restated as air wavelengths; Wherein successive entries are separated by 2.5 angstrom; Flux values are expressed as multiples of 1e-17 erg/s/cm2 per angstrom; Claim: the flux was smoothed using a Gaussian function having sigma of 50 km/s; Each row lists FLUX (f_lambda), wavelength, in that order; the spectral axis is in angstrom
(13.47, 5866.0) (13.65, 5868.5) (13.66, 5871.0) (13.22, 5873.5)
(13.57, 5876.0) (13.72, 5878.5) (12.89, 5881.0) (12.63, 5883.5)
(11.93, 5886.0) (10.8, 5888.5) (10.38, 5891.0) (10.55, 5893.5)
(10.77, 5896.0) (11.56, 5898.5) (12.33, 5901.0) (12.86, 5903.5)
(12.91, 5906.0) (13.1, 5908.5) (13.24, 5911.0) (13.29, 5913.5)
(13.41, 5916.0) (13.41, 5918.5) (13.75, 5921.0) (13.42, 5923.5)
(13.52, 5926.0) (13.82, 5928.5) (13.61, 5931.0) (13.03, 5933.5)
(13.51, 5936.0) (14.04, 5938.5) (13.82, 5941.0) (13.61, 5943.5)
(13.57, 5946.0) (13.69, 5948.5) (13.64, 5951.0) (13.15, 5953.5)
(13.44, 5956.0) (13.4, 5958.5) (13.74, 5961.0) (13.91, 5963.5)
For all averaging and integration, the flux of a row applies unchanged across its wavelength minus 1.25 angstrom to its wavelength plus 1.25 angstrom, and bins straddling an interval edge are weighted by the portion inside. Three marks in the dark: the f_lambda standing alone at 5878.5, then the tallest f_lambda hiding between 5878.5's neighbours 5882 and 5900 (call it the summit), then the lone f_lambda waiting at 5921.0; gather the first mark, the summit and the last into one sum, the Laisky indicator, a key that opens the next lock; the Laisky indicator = 40.1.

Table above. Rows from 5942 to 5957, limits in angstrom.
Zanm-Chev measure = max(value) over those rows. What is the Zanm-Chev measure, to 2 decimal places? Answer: 13.69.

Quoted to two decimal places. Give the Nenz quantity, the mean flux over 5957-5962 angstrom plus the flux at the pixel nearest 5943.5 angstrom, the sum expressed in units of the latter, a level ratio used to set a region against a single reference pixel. 2.00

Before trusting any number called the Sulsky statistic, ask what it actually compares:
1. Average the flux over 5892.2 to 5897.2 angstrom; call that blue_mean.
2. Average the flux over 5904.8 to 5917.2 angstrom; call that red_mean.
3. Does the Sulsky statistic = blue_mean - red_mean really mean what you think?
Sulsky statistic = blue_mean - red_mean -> -2.5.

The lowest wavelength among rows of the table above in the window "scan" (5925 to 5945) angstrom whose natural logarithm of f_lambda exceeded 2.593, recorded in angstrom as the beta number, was 5926.0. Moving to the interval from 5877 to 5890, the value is 5878.5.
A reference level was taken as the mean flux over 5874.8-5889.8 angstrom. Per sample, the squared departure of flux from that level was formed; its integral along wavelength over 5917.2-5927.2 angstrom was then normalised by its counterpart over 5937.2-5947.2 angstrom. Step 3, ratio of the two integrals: 0.6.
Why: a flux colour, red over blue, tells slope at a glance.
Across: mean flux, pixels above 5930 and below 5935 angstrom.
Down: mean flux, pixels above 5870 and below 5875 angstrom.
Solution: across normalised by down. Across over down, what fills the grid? 0.991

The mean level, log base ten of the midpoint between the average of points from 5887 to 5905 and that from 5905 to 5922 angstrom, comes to 1.09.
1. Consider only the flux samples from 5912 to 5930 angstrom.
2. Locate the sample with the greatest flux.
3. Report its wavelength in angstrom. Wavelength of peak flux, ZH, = 5928.5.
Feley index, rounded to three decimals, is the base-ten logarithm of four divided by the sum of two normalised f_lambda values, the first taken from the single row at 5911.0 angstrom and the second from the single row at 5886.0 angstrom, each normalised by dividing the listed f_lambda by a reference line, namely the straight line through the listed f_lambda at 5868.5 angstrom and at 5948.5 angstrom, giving 0.337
